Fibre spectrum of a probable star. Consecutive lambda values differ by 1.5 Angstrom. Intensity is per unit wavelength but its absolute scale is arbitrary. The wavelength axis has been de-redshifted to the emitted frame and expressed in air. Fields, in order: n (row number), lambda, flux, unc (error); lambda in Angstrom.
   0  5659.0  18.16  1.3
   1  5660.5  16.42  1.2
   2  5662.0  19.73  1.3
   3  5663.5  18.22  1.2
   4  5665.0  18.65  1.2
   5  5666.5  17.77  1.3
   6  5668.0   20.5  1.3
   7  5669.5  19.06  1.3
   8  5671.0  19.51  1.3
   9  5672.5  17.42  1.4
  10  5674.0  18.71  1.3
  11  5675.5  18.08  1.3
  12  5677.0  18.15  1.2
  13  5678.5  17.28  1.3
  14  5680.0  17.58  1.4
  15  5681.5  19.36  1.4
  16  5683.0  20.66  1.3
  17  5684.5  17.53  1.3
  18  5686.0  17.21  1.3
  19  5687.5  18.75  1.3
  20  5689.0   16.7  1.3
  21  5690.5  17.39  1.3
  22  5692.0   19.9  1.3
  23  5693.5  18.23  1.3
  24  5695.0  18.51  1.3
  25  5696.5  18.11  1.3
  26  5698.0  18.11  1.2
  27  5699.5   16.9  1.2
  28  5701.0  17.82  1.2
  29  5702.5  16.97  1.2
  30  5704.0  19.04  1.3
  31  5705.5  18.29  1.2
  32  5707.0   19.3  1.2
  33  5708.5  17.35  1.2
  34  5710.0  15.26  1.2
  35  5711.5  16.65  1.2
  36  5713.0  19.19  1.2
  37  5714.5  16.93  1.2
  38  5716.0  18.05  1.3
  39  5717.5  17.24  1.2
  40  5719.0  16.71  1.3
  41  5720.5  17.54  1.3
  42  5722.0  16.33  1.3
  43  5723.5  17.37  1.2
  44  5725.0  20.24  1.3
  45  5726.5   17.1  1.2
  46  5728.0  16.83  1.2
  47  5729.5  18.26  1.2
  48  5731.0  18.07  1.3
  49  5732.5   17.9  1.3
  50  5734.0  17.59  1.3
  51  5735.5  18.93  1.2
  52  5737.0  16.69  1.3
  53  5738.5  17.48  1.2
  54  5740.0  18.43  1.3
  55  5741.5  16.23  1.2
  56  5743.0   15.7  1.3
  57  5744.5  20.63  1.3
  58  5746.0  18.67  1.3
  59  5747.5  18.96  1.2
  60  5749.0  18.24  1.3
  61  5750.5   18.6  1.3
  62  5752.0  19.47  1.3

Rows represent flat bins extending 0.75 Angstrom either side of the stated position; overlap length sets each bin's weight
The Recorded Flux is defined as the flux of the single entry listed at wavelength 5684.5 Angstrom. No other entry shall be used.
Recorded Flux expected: 17.53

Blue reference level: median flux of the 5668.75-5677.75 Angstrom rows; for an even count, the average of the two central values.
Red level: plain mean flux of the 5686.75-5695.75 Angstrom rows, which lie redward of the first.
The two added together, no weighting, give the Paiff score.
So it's 36.7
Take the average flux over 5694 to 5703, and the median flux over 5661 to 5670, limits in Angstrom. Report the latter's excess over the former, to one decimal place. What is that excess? 1.1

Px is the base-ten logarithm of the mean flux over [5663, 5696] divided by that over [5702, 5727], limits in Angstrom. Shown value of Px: 0.019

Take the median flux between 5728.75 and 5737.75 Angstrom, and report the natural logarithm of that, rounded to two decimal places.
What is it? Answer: 2.89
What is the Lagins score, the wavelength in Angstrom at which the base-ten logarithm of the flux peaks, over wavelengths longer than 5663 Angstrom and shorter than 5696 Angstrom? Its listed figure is 5683.0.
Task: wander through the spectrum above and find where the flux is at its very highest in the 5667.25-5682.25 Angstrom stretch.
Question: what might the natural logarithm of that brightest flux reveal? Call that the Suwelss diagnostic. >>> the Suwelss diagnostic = 3.020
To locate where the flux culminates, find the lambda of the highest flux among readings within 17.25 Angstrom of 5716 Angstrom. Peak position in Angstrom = 5725.0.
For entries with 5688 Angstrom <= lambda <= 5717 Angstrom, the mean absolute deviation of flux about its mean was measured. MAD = 0.89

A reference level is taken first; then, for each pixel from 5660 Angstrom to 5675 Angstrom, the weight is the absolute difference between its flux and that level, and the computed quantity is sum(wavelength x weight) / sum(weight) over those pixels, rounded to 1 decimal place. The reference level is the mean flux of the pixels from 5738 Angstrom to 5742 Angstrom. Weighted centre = 5667.1 Angstrom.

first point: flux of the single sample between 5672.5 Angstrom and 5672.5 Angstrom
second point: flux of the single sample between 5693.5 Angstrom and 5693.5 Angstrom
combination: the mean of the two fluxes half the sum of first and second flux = 17.8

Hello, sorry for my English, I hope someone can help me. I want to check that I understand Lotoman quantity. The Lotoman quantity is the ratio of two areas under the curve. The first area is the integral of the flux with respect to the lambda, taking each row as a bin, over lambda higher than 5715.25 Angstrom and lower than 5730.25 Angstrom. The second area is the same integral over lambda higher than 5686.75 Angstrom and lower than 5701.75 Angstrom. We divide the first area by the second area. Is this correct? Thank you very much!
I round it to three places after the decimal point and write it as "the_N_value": 0.974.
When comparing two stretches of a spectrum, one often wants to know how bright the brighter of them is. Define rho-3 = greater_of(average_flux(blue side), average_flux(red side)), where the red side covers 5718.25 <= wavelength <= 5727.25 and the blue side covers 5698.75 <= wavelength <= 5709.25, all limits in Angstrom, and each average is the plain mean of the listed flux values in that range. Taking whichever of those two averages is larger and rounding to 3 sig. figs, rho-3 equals 18.0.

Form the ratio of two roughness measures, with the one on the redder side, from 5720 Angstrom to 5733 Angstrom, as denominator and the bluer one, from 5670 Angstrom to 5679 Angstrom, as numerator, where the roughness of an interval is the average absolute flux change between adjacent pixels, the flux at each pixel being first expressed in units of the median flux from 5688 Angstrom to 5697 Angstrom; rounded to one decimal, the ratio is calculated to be 0.8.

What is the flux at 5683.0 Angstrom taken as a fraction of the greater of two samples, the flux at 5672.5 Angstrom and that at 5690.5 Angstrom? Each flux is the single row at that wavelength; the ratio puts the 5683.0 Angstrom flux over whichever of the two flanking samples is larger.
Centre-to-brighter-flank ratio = 1.19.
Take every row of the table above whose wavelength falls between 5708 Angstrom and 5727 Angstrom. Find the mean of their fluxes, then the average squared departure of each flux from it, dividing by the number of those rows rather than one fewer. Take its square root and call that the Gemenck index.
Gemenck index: 1.2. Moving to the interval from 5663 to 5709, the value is 1.0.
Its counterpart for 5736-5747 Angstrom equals 1.6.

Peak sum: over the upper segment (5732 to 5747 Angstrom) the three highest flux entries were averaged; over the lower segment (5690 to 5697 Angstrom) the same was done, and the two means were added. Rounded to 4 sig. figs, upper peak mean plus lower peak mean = 38.29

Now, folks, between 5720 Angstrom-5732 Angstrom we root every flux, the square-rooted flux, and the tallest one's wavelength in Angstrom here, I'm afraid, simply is 5725.0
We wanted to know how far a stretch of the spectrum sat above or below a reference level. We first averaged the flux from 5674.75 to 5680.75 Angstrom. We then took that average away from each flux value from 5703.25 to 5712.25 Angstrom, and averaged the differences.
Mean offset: -0.12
